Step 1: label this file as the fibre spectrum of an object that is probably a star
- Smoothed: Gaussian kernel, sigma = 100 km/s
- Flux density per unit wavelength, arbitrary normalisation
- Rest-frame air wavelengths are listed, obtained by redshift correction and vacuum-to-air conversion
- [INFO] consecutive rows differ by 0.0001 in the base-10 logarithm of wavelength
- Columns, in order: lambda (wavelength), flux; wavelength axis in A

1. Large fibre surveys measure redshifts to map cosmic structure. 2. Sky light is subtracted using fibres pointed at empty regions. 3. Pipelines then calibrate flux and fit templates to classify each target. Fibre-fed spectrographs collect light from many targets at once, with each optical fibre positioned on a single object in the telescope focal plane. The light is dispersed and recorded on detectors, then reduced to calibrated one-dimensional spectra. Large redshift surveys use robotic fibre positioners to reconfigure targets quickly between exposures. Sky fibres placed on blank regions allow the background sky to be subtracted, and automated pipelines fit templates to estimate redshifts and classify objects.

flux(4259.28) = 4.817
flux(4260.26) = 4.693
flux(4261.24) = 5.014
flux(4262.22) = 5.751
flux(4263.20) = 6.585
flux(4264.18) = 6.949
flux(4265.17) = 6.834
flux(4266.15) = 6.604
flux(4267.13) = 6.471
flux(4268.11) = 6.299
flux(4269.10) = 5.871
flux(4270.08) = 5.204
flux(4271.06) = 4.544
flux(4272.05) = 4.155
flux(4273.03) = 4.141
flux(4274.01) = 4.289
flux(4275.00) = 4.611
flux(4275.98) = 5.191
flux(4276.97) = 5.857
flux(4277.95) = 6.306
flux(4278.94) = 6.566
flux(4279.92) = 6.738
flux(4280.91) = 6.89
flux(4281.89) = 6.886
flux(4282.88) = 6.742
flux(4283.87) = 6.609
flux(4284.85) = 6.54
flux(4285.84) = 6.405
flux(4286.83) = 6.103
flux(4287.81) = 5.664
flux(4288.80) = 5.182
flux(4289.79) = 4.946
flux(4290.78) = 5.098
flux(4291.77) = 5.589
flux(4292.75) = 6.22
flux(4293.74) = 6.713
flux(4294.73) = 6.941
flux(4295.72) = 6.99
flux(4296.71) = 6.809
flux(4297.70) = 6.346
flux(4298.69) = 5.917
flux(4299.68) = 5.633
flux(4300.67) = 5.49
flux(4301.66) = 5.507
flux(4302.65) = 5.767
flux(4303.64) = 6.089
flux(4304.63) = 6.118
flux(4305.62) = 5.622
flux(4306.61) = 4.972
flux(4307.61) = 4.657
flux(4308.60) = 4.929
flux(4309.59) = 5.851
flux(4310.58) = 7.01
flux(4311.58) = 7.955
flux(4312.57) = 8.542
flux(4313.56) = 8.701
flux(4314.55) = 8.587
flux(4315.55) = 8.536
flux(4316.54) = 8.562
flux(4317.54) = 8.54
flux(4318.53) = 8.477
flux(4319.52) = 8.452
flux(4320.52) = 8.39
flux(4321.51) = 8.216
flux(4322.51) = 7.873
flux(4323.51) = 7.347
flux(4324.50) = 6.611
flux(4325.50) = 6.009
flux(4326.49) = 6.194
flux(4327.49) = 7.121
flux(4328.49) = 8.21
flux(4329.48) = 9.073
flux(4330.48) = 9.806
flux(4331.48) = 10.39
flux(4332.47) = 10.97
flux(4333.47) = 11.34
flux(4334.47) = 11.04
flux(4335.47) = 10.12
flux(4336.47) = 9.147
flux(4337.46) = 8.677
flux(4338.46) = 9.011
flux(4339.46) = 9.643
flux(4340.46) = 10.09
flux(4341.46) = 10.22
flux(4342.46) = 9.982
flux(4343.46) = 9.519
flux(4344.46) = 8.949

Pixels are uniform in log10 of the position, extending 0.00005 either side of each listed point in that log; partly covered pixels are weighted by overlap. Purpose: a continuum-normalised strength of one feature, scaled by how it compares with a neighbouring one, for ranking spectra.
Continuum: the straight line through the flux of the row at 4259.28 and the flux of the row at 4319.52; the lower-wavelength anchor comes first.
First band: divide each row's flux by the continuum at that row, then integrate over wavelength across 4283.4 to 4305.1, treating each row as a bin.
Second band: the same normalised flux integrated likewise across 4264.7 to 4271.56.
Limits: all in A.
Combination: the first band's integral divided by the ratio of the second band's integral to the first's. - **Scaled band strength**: 47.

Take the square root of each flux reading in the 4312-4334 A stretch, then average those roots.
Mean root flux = 2.90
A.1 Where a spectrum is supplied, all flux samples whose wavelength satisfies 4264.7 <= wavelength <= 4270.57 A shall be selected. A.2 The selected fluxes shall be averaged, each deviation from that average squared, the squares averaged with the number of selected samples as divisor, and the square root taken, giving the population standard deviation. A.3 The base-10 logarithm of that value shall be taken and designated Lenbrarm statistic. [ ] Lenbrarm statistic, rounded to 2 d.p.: -0.27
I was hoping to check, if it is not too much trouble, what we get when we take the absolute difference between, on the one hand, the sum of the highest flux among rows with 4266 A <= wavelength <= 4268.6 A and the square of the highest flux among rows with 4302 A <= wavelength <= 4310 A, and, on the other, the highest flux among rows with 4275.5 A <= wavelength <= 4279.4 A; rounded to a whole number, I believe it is 37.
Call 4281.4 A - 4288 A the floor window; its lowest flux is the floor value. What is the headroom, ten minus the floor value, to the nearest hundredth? 4.34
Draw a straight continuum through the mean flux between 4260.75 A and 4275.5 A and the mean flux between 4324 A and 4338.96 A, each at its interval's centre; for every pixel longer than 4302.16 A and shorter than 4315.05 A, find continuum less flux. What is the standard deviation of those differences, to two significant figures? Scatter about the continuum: 1.3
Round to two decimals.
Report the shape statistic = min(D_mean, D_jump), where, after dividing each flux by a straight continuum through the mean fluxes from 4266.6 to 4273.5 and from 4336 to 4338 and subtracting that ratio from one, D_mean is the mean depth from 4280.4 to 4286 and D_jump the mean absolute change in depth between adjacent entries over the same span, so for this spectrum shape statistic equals -0.12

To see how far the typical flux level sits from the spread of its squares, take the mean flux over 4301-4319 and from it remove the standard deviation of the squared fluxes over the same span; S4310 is -14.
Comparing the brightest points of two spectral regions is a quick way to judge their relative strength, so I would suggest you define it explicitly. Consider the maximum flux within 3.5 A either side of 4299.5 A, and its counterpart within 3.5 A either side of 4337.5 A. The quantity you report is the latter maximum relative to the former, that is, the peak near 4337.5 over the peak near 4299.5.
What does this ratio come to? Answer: 1.6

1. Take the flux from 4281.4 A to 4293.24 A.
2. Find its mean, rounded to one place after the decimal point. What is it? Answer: 6.0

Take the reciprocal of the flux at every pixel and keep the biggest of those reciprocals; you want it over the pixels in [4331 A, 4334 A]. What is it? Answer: 0.10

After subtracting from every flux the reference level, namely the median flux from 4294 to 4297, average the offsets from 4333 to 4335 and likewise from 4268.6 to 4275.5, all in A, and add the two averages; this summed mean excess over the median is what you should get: 2.0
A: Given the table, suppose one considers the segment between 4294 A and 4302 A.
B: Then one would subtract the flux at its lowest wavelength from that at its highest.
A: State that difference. -1.4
